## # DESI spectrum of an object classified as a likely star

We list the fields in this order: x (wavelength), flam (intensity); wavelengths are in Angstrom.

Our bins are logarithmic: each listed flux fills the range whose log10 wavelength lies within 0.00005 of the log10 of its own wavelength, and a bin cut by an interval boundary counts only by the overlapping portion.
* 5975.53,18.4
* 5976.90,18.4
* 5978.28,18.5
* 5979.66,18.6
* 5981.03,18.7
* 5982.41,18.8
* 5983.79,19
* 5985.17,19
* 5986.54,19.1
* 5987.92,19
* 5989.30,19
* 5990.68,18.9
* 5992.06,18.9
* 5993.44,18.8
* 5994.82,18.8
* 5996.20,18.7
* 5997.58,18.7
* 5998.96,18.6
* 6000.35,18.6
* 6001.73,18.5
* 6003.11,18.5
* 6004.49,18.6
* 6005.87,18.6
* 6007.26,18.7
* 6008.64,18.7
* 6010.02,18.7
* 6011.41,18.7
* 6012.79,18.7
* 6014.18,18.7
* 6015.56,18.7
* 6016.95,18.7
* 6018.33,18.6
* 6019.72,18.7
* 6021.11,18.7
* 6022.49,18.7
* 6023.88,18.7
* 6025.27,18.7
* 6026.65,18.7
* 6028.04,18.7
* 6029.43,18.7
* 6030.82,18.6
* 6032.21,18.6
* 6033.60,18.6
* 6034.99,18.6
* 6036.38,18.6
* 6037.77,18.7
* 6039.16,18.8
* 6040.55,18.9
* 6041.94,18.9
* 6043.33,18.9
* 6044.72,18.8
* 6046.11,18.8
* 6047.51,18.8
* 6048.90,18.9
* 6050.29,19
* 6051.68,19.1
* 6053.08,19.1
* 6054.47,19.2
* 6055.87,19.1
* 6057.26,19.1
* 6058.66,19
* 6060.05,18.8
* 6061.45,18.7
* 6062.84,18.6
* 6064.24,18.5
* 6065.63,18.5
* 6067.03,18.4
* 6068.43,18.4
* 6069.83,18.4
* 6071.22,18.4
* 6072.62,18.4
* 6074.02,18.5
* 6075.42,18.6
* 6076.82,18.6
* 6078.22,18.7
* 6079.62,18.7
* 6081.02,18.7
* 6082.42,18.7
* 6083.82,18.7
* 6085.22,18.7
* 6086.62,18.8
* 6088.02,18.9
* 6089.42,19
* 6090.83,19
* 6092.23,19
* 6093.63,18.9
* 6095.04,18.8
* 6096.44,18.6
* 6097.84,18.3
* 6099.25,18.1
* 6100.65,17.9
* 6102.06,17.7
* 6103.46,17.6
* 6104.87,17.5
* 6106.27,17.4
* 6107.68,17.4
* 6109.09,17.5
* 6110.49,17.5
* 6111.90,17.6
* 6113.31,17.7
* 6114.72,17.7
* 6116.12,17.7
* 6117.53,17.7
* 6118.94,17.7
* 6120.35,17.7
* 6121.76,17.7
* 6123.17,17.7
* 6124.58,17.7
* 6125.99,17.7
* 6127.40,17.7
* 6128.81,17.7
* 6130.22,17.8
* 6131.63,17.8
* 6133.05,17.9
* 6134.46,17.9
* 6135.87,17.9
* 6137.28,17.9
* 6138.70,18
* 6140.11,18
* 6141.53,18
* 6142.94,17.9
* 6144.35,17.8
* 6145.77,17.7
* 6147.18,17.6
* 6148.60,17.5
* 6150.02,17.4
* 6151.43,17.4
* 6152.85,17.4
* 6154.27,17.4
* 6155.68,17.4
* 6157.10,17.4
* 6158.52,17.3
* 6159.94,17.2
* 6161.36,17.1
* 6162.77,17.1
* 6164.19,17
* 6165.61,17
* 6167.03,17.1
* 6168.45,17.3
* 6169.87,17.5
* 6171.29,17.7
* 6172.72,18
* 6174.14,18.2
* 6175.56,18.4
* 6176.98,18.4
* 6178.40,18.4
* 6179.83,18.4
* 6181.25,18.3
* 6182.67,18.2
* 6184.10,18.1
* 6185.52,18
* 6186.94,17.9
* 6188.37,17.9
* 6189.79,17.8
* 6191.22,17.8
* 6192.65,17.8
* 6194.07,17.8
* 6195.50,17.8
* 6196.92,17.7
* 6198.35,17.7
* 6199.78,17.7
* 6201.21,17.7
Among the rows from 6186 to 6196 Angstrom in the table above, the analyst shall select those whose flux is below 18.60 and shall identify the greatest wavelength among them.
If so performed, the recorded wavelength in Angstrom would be 6195.50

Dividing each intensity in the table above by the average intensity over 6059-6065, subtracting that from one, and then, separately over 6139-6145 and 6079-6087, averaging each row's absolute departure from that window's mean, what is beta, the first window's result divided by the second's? 2.7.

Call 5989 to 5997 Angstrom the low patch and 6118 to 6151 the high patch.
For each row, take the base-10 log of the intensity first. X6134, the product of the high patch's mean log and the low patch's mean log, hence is 1.59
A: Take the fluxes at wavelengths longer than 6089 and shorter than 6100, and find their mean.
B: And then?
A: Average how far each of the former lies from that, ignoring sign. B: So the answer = 0.28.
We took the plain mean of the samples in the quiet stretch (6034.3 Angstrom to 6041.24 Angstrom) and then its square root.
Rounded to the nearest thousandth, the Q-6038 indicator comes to 4.327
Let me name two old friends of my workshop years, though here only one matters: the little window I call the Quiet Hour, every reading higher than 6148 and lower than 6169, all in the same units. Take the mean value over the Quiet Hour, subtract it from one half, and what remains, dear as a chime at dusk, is -16.8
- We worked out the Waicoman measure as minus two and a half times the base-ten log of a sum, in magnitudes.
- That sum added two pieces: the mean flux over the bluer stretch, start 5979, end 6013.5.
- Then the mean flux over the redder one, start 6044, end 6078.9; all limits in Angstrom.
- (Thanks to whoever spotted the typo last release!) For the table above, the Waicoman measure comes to -3.93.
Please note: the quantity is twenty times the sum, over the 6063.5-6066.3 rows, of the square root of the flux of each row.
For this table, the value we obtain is 172.0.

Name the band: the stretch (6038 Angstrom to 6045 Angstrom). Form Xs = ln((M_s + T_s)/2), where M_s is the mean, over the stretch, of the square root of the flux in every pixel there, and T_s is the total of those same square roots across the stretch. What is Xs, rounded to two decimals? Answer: 2.57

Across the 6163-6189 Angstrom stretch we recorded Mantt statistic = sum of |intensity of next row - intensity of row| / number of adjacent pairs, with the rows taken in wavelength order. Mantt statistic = 0.112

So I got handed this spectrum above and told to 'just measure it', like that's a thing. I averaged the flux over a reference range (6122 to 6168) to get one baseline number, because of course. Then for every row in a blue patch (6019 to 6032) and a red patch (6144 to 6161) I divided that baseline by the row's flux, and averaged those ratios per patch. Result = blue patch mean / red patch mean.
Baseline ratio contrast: 0.93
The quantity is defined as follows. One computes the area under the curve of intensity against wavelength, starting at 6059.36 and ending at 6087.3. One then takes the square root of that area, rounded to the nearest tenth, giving 22.8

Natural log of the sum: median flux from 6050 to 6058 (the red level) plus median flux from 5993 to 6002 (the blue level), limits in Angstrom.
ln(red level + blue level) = 3.632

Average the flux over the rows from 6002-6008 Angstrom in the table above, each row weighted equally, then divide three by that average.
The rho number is 0.161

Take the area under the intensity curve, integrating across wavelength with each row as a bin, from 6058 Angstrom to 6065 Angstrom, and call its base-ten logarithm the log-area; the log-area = 2.12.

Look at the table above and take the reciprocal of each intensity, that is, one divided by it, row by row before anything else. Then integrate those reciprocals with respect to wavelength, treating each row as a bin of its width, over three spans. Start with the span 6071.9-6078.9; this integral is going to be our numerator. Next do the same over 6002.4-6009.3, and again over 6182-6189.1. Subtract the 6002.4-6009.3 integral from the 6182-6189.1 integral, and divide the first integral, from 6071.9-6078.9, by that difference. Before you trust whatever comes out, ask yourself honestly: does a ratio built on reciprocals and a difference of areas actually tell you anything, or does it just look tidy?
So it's 16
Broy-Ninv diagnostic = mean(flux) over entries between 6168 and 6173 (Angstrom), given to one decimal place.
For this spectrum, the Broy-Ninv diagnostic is 17.6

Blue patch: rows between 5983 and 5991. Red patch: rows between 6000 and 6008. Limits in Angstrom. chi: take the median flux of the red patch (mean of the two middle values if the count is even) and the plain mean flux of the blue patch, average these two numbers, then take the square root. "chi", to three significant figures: 4.34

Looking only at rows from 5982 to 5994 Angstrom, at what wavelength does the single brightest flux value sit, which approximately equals 5986.54 Angstrom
